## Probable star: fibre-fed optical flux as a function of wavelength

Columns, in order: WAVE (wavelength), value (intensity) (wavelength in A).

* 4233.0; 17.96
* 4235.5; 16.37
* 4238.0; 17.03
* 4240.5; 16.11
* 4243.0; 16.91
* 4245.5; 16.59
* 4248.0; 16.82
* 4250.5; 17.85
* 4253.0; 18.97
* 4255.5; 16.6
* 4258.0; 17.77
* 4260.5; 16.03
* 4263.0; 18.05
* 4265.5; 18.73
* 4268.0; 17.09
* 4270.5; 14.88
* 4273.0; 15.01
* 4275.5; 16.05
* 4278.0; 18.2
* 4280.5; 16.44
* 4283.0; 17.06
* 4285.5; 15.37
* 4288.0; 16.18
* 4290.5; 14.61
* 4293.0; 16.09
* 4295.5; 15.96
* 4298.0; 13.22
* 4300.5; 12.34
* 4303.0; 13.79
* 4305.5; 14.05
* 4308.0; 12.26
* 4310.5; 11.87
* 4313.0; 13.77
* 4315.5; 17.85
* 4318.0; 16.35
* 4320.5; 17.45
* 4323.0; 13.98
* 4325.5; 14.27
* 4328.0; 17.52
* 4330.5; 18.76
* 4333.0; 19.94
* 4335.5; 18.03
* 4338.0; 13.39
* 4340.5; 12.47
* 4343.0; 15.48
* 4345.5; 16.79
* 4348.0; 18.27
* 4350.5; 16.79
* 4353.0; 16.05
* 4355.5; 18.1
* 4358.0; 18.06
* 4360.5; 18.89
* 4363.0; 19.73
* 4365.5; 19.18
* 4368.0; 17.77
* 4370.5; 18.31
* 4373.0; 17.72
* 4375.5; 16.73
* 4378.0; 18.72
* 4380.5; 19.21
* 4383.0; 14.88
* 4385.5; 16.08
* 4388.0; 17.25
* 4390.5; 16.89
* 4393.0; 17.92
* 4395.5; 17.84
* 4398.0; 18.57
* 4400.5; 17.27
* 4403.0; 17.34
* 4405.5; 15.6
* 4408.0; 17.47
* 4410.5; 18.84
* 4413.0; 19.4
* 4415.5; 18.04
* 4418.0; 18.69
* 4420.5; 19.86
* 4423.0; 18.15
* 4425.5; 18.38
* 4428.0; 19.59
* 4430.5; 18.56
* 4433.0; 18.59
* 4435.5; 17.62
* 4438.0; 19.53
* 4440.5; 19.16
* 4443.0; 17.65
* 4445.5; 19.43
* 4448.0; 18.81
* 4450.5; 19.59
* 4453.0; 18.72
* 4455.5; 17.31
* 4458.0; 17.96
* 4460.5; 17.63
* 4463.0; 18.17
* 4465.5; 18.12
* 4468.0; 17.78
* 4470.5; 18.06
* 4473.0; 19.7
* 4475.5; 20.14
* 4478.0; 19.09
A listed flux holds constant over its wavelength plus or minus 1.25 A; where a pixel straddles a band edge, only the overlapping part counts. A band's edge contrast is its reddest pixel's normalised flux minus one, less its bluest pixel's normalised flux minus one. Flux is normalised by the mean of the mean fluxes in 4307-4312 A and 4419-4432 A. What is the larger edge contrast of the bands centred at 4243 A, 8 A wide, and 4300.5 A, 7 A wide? 0.037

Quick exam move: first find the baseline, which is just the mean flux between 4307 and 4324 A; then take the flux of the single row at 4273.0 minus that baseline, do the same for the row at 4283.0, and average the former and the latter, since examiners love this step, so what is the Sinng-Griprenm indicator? 1.2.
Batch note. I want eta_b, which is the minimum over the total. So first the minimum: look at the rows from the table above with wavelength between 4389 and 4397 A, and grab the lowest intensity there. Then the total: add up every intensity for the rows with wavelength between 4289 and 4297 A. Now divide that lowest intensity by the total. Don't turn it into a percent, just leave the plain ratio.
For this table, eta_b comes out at 0.362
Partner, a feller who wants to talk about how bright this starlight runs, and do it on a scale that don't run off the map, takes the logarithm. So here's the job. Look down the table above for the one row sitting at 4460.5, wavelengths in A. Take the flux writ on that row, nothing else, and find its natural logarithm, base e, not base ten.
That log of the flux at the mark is 2.87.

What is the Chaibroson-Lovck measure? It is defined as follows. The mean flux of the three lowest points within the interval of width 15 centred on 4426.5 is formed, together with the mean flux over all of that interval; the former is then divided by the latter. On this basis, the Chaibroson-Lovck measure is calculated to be 0.97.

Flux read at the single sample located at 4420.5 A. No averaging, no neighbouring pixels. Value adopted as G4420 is 19.86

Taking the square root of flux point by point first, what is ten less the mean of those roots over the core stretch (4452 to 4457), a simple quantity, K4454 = 5.76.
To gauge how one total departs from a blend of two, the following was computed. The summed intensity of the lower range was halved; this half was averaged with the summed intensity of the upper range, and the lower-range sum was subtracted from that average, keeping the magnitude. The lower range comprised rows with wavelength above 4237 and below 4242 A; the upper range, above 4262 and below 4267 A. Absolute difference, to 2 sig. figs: 6.5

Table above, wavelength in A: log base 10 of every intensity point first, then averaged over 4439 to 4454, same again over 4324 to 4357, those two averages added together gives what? 2.49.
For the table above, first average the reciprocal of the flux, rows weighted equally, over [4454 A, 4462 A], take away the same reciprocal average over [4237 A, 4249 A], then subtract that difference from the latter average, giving 0.063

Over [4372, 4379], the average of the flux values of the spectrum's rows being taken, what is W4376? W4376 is 17.7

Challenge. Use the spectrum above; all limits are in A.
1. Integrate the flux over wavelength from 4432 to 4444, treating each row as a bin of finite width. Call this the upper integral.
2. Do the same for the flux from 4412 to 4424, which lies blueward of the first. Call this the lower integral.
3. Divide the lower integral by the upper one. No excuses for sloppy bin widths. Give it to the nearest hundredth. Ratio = 1.02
